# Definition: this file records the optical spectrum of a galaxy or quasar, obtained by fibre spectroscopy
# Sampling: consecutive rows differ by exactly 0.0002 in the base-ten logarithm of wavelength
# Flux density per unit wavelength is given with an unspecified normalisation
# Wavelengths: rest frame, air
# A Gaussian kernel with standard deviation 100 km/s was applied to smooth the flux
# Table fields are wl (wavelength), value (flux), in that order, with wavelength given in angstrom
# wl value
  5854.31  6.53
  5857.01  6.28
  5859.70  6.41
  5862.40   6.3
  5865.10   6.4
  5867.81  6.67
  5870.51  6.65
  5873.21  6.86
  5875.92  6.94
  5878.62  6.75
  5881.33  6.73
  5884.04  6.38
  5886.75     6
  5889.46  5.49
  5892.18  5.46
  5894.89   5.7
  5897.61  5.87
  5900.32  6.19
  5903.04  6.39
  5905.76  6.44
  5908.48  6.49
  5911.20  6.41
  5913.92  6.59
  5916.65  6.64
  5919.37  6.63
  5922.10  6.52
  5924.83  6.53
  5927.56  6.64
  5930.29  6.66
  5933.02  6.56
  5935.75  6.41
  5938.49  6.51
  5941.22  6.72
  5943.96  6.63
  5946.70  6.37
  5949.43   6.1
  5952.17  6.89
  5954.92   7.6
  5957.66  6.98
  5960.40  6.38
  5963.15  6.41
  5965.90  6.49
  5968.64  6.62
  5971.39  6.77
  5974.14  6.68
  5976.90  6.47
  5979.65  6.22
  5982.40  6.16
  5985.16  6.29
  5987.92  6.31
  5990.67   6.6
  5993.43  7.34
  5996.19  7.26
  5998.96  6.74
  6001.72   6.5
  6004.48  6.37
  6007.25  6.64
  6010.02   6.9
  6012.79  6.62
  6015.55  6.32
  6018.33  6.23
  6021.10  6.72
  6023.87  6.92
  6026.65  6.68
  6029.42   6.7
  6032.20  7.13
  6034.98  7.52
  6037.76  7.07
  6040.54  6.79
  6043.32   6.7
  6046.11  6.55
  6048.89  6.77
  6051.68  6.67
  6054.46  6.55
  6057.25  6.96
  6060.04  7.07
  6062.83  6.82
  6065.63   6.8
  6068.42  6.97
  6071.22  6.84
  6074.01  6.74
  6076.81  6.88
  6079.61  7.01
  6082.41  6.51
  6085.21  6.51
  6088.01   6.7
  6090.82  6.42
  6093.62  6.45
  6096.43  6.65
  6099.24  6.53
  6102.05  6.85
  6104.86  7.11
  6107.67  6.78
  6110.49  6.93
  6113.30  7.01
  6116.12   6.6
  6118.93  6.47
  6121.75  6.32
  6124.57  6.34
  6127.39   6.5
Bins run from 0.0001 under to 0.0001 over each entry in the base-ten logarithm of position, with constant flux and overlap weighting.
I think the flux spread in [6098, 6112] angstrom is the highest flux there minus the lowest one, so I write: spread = 0.58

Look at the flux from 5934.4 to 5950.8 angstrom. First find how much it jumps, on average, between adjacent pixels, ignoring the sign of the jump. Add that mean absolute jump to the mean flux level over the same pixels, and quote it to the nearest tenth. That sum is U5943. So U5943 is 6.6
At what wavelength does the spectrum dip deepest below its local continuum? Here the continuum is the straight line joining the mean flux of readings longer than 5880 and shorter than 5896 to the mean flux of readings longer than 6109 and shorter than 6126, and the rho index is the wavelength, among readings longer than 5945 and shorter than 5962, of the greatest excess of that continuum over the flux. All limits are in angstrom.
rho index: 5949.43 angstrom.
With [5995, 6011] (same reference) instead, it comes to 6004.48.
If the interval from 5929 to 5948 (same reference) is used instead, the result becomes 5946.70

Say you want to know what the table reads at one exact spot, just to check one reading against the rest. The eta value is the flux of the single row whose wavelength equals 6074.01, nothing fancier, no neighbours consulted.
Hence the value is 6.74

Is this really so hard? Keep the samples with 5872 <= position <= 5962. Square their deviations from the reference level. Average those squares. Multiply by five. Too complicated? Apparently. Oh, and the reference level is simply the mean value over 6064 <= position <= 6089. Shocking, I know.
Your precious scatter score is 1.36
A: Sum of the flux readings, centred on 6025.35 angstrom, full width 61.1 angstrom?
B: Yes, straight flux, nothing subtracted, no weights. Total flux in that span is 148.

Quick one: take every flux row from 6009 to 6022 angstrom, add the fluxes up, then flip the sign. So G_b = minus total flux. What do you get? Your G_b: -33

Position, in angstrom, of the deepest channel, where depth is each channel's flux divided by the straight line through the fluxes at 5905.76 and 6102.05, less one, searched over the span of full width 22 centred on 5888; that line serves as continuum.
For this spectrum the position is 5892.18 angstrom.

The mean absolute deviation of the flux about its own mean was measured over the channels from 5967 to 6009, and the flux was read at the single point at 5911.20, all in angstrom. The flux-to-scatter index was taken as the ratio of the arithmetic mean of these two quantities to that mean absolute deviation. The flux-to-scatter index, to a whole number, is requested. 13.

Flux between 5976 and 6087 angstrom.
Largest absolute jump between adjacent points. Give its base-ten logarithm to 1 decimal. -0.1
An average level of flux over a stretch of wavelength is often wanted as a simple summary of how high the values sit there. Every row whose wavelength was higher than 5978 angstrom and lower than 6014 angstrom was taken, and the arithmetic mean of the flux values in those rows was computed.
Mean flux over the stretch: 6.61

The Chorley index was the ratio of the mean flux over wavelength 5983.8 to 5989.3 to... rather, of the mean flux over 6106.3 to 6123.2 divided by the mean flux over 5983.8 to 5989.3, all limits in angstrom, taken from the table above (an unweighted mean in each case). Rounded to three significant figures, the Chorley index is 1.06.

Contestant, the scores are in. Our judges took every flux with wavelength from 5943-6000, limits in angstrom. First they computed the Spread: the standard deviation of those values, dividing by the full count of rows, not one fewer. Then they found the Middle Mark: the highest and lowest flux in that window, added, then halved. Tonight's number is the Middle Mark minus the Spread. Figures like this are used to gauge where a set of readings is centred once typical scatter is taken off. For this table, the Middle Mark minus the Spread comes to 6.5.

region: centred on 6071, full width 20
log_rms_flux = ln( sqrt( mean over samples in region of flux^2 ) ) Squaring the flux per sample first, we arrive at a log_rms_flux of 1.93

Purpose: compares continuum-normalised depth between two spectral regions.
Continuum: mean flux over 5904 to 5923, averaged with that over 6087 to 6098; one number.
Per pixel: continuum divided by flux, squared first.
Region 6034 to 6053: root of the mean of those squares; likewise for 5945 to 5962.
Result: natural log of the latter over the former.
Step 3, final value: 0.027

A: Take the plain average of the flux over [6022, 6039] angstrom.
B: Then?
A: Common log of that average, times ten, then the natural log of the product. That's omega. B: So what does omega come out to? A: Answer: 2.13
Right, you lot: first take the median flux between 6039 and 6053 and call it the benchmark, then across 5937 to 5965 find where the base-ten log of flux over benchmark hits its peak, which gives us 5954.92 angstrom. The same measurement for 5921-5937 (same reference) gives 5930.29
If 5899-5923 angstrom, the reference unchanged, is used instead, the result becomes 5916.65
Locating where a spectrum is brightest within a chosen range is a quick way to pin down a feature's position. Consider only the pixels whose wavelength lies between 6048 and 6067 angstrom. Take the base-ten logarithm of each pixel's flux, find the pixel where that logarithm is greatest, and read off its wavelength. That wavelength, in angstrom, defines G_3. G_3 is 6060.04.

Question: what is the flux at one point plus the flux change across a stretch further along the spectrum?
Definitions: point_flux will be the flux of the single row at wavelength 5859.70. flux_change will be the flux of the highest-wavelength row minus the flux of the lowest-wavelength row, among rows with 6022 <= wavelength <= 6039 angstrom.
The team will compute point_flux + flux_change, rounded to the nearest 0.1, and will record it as 6.6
